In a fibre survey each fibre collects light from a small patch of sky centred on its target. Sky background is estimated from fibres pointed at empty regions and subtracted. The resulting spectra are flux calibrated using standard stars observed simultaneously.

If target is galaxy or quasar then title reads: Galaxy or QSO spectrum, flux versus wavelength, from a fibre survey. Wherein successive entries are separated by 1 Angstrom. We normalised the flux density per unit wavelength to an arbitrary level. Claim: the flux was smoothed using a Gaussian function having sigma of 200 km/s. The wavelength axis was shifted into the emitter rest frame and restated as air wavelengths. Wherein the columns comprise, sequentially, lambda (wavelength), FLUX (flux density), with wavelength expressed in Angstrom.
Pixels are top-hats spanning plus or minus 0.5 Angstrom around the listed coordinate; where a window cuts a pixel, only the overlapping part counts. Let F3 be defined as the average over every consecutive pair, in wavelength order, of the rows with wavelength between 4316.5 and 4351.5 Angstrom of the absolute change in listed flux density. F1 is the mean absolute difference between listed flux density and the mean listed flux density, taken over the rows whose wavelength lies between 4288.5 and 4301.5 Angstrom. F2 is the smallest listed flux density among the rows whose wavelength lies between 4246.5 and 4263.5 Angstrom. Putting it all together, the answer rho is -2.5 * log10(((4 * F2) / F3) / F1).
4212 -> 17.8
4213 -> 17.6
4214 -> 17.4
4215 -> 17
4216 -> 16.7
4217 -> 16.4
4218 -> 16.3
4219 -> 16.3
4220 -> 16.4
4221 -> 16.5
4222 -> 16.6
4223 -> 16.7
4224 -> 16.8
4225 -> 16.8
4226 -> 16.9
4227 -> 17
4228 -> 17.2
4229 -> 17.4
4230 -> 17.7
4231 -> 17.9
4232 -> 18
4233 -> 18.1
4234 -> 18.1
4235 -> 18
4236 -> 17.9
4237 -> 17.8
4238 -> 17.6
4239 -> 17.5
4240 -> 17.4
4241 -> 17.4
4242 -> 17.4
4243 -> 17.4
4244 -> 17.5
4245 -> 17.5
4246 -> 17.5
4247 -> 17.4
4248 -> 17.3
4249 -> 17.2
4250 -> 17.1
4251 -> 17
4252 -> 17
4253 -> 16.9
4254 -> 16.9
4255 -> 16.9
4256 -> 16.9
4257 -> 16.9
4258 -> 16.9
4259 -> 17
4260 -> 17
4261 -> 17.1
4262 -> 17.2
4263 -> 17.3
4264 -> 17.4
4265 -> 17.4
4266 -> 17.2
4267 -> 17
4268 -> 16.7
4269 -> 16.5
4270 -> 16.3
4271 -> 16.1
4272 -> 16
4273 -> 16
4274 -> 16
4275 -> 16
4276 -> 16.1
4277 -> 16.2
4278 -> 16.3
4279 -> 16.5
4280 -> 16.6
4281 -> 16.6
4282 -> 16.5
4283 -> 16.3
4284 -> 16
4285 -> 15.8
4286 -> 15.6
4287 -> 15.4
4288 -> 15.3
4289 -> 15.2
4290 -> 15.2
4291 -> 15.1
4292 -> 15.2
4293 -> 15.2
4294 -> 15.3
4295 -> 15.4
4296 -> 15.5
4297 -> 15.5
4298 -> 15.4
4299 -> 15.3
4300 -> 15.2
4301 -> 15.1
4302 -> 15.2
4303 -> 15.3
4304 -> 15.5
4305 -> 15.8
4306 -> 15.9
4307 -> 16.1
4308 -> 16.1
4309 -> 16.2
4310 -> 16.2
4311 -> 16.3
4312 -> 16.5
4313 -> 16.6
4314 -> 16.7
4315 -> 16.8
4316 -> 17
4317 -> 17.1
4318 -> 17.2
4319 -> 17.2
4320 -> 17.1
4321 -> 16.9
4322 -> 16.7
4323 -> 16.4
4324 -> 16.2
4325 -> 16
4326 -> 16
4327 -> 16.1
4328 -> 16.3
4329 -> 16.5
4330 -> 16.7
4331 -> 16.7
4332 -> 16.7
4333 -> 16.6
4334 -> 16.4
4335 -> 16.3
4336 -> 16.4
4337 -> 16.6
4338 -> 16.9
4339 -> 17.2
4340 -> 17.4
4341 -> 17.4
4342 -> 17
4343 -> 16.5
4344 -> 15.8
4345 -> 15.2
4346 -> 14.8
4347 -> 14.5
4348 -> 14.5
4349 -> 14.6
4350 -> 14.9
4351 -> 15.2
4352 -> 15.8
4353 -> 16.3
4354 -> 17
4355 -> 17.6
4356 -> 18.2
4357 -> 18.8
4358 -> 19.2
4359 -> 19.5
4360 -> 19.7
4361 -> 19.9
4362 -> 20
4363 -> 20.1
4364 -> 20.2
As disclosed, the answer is -8.6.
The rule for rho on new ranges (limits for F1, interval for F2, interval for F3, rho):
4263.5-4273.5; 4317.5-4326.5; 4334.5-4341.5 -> -7.2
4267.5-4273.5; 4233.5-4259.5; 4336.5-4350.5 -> -7.4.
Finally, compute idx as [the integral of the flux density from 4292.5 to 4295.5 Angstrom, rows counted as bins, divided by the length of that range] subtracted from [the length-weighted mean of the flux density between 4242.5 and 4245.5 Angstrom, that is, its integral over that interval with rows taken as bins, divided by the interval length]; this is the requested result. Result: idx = 2.2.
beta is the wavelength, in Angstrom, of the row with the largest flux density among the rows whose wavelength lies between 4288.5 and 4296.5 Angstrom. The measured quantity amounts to 4296 Angstrom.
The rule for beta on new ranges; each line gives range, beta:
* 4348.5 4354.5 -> 4354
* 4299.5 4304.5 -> 4304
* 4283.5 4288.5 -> 4284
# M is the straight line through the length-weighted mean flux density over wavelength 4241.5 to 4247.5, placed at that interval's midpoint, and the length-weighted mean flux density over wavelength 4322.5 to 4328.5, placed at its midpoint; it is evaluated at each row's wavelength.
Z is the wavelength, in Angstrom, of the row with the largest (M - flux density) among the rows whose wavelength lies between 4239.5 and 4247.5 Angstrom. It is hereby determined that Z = 4240 Angstrom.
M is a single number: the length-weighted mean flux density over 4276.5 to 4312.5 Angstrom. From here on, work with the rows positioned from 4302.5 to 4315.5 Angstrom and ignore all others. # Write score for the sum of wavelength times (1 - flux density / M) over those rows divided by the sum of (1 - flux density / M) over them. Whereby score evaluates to 4312.9 Angstrom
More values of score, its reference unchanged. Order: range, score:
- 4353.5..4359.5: 4357.1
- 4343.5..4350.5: 4347.7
